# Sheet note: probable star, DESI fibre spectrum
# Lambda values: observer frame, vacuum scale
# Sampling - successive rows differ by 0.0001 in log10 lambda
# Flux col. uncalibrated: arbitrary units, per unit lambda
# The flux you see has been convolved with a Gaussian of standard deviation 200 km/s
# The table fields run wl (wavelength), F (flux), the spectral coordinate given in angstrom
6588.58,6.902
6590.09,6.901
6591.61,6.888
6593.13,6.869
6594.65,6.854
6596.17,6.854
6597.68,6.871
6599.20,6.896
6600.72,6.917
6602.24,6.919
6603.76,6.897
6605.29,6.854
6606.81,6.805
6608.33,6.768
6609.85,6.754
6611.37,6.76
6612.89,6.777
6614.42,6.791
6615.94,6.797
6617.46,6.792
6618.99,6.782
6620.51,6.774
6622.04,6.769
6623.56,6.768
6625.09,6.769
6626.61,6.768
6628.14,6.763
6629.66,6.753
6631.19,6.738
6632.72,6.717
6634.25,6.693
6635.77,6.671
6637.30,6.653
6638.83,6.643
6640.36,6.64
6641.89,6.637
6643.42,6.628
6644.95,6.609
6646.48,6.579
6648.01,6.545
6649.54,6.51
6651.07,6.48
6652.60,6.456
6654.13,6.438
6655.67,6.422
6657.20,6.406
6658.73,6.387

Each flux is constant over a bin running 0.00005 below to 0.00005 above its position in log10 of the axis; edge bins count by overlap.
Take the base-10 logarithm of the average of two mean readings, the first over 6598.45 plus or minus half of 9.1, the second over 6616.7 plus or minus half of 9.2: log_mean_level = 0.835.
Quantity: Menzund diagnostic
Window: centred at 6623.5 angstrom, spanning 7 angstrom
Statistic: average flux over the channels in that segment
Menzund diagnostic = 6.77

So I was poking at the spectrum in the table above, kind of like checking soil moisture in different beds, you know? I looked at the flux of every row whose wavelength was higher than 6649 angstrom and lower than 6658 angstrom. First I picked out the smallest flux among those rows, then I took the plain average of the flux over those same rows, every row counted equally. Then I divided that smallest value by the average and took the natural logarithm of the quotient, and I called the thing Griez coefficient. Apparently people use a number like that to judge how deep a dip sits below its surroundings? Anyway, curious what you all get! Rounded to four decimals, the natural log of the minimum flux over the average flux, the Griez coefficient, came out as -0.0072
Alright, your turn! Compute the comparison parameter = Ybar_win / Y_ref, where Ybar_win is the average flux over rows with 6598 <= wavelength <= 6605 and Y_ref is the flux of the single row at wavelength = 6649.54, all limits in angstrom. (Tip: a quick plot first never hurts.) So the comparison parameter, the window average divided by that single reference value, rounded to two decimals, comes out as 1.06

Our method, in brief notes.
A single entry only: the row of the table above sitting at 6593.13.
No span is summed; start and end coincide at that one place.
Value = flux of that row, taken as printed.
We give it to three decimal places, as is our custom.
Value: 6.869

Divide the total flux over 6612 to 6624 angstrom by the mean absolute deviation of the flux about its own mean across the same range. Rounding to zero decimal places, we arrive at 5865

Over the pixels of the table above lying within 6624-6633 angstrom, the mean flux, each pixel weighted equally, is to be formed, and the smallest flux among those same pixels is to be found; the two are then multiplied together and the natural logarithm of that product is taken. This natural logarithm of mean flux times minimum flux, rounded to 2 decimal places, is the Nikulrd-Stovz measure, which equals 3.81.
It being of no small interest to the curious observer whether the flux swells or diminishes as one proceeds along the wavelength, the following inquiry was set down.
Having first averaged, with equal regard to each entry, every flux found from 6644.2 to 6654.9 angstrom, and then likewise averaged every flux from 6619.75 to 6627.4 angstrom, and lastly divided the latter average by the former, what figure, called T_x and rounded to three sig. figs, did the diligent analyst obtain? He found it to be 1.04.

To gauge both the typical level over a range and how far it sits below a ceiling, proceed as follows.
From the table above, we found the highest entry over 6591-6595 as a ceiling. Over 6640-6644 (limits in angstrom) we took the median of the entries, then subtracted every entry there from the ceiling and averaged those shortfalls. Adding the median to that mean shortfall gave 6.890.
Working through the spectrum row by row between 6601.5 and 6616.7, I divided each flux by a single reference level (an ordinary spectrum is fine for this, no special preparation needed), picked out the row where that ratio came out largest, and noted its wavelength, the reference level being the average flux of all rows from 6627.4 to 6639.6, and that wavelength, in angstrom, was 6602.24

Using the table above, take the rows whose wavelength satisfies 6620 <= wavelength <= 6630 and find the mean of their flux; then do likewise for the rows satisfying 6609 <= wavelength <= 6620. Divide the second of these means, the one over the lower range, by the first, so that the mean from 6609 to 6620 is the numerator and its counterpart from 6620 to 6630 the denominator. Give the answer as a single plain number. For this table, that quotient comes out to 1.00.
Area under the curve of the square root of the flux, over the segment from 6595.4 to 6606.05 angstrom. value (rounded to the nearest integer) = 28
